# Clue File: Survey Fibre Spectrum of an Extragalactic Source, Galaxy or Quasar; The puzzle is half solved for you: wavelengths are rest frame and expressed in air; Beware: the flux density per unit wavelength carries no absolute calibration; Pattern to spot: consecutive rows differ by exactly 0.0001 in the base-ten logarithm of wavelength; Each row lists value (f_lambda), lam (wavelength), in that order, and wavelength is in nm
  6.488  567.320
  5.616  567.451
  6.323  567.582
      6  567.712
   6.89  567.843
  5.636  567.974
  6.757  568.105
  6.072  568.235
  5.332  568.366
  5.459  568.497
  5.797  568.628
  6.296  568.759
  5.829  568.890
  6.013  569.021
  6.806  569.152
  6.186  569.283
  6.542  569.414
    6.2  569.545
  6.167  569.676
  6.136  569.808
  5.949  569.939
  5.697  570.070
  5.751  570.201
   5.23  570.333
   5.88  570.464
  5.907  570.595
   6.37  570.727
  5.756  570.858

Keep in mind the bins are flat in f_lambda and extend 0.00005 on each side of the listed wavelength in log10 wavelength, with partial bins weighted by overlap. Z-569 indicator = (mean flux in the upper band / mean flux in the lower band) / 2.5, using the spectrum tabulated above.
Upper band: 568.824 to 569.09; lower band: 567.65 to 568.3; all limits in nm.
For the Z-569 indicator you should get 0.378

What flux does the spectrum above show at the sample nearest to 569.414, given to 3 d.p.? 6.542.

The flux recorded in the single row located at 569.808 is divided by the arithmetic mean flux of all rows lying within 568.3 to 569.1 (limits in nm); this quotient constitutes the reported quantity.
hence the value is 1.06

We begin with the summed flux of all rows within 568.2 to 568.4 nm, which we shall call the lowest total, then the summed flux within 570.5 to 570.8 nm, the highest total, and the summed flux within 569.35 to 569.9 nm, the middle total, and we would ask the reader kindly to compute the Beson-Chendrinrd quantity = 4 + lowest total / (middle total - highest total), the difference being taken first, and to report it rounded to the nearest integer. 5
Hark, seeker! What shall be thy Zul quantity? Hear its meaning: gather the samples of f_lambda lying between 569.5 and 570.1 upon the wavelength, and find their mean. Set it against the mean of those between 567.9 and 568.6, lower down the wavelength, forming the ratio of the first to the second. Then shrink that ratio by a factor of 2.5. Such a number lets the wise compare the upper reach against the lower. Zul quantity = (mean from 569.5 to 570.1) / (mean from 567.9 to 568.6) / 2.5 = 0.412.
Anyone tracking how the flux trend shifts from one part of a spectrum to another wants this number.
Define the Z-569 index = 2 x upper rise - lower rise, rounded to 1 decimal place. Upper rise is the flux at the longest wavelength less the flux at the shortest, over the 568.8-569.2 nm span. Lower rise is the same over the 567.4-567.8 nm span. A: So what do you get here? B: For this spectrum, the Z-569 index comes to 1.6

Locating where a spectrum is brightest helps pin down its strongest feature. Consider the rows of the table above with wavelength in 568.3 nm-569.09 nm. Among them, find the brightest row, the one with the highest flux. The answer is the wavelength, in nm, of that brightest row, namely 568.759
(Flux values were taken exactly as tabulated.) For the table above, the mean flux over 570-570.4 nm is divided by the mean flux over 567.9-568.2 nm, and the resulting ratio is 0.90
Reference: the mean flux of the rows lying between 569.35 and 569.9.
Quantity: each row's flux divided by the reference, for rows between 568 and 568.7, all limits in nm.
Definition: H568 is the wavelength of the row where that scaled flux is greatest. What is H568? 568.105 nm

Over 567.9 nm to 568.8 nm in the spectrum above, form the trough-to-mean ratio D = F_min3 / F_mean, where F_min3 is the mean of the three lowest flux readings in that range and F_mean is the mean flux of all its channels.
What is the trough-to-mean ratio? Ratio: 0.927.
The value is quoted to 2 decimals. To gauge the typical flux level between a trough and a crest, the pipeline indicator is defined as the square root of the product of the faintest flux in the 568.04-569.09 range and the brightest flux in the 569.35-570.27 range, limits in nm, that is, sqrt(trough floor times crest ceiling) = 5.91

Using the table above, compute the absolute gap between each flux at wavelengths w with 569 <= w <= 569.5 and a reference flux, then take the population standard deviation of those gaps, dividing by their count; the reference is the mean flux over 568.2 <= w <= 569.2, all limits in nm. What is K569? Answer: 0.31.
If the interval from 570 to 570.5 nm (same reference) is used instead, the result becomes 0.25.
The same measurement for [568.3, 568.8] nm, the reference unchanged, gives 0.17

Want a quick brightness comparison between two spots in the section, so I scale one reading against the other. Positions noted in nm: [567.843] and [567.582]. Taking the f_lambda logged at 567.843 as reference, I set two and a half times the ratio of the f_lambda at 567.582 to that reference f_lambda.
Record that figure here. 2.3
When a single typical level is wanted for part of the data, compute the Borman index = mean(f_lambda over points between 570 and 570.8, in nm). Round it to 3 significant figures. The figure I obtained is 5.81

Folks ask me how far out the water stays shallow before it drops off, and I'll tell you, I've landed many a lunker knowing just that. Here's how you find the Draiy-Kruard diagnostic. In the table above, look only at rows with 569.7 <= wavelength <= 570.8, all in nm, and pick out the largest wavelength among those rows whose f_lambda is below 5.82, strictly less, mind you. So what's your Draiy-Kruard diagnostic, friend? 570.333 nm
